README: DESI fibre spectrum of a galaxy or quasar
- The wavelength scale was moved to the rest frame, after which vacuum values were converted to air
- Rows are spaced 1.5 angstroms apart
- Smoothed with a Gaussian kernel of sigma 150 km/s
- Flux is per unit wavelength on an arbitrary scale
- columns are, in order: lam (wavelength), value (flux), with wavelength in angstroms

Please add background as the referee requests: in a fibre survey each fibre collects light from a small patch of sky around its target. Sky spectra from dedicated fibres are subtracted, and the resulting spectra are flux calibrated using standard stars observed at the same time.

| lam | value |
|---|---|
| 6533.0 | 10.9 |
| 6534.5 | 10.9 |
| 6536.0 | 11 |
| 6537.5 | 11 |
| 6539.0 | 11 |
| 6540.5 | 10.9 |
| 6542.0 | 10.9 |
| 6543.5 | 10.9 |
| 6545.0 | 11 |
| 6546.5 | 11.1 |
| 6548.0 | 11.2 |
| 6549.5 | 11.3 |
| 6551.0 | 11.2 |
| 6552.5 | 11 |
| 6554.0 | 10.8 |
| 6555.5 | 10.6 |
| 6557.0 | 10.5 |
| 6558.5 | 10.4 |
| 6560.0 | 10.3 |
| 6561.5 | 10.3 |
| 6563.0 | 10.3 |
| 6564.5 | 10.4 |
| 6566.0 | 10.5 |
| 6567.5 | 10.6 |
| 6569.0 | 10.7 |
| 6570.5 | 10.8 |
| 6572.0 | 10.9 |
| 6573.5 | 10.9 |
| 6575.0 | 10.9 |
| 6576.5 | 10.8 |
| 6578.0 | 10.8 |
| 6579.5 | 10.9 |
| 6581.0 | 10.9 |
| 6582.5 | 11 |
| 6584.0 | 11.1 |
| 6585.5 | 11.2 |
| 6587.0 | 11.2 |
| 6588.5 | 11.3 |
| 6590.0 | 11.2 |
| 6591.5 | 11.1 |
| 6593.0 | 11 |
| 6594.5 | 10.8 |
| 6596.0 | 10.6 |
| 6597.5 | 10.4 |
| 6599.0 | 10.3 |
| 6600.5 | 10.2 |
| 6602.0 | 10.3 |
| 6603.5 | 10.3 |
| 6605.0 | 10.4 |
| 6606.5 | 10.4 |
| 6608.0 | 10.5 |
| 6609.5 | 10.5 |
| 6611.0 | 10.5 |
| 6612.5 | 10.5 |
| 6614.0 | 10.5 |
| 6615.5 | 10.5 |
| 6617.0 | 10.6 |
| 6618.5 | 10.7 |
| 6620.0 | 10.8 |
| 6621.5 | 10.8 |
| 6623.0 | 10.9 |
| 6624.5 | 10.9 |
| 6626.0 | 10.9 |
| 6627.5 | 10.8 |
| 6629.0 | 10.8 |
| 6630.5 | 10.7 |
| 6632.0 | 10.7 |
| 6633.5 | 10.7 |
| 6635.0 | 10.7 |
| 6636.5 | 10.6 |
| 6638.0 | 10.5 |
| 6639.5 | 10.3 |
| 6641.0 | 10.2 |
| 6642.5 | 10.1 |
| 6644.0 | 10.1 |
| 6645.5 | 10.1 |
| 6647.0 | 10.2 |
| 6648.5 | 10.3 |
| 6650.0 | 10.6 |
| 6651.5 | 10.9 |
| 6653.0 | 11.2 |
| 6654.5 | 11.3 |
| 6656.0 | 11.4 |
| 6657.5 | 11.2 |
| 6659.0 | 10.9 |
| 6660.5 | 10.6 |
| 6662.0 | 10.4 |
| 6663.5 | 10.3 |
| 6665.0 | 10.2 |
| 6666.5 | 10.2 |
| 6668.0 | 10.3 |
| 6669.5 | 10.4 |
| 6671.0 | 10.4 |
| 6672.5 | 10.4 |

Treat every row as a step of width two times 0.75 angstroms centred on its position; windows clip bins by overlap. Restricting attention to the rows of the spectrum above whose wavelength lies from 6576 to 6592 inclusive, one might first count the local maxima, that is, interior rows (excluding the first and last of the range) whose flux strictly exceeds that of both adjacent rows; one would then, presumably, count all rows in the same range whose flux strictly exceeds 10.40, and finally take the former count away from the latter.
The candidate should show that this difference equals 10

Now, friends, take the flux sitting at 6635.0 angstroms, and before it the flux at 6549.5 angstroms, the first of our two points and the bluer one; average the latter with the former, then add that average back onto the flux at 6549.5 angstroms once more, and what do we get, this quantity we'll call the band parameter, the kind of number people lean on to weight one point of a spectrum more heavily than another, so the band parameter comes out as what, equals 22.3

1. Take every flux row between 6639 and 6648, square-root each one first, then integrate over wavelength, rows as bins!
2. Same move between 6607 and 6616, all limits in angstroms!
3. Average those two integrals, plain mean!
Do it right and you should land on 28.9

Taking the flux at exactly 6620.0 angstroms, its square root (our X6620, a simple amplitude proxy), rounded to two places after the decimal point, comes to 3.29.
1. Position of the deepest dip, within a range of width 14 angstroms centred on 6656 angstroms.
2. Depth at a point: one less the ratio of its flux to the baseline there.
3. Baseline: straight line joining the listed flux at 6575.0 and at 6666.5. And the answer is 6662.0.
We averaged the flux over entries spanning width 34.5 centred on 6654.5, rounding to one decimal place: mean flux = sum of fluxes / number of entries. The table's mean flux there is 10.5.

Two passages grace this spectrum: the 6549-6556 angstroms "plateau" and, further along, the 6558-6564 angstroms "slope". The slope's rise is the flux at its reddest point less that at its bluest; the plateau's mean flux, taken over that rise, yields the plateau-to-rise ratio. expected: -110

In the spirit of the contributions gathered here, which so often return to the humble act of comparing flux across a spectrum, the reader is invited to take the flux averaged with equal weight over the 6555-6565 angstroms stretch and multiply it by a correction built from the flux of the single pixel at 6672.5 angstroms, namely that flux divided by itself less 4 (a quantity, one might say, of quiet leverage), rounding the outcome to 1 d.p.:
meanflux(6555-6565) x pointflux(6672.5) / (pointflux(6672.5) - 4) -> 16.9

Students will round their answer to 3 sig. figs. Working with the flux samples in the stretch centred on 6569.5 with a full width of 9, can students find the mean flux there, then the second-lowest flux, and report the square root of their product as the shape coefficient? 10.7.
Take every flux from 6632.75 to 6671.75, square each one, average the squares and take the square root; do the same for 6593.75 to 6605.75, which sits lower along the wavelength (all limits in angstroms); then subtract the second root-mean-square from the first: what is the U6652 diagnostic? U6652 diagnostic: 0.14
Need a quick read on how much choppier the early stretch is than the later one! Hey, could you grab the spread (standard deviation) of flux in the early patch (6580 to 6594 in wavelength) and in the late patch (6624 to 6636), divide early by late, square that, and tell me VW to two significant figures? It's 2.1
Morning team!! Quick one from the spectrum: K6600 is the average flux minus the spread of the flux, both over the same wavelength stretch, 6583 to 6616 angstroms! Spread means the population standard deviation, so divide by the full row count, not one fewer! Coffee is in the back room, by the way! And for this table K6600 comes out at 10.3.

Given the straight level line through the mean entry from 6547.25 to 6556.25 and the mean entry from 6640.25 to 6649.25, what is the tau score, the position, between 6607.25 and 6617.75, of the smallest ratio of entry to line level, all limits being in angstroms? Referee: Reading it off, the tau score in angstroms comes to 6608.0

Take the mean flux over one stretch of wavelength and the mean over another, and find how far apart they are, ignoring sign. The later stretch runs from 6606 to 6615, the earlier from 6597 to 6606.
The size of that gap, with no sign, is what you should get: 0.17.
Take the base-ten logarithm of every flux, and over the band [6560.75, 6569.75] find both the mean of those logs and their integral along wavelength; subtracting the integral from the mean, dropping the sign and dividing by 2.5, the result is 3.26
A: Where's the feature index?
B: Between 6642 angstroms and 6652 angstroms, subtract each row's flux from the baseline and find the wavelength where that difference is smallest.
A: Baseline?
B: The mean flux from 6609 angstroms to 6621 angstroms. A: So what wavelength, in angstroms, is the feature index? 6651.5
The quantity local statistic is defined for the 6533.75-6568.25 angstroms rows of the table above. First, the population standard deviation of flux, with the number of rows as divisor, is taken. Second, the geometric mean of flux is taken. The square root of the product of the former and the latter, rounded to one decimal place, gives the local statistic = 1.8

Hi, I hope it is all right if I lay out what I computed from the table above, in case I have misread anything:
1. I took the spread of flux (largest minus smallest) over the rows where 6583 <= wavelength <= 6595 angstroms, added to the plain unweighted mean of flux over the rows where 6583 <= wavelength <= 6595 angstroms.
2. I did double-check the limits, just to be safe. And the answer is 11.6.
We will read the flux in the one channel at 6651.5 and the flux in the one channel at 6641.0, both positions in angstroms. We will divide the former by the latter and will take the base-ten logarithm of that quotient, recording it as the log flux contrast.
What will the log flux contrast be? 0.03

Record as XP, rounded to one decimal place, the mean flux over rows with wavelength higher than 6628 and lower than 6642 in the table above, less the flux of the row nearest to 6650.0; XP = 0.0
